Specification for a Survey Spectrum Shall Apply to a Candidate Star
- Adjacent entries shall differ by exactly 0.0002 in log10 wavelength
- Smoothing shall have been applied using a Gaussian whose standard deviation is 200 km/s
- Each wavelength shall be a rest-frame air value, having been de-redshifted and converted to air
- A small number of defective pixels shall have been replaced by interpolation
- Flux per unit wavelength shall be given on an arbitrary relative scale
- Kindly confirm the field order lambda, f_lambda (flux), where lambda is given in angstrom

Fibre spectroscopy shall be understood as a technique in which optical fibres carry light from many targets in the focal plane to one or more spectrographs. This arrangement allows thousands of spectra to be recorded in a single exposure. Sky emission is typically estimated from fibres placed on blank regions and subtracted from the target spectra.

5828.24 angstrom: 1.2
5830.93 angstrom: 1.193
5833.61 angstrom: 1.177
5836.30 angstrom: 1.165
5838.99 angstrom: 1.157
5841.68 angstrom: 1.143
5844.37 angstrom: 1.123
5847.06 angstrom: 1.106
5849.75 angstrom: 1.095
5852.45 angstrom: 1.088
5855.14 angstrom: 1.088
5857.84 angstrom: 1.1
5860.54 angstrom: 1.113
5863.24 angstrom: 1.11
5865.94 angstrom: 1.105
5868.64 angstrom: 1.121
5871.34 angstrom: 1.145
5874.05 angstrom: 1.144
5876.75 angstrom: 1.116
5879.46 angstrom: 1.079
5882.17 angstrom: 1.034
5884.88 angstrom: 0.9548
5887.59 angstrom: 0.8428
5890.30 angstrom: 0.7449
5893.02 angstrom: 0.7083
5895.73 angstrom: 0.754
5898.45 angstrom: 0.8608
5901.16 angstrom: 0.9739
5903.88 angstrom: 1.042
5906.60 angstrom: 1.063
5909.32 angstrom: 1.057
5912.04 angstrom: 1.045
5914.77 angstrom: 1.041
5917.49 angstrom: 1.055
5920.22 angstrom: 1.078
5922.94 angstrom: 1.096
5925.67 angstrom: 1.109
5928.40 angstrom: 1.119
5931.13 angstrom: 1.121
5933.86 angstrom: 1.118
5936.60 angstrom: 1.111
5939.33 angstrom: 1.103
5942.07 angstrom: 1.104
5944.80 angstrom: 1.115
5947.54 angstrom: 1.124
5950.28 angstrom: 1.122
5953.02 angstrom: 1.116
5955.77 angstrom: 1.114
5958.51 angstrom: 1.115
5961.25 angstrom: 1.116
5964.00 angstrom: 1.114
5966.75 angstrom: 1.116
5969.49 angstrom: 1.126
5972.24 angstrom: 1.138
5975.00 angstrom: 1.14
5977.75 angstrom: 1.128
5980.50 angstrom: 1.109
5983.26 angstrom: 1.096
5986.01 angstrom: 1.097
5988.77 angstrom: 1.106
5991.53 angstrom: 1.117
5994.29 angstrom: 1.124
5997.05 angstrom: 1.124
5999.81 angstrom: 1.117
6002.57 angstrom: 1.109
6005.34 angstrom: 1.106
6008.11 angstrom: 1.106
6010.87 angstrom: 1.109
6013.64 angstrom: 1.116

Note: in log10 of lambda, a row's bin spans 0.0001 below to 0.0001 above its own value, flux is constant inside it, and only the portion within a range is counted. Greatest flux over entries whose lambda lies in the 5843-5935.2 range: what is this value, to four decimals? 1.1450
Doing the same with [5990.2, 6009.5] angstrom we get 1.1240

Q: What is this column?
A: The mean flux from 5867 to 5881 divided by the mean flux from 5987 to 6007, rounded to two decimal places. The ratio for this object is 1.01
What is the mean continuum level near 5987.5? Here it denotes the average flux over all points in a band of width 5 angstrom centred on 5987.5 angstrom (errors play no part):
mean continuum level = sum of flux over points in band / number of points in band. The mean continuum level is 1.10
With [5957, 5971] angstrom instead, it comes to 1.12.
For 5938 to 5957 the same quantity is 1.11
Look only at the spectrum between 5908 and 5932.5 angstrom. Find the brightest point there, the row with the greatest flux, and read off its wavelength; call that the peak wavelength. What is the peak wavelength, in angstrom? 5931.13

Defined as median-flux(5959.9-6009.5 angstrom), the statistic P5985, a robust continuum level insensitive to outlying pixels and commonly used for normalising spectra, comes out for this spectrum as 1.12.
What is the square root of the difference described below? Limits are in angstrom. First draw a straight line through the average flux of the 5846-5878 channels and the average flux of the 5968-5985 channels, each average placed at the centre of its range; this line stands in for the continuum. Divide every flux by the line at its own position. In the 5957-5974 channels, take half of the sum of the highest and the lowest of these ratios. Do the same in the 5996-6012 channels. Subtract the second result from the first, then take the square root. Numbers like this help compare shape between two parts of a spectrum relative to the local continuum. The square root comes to 0.11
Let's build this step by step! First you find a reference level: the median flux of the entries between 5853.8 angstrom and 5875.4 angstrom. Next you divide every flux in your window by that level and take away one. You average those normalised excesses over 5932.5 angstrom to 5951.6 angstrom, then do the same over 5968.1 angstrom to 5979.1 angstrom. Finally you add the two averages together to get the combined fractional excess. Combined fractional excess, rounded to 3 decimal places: 0.021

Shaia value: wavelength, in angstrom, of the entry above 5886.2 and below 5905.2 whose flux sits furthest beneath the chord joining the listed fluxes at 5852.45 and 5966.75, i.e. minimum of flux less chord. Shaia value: 5893.02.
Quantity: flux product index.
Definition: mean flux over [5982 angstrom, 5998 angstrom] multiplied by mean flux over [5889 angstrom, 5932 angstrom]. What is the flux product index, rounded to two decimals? 1.10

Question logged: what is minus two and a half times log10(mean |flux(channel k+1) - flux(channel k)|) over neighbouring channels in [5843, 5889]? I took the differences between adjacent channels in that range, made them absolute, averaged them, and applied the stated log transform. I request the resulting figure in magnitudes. 4.0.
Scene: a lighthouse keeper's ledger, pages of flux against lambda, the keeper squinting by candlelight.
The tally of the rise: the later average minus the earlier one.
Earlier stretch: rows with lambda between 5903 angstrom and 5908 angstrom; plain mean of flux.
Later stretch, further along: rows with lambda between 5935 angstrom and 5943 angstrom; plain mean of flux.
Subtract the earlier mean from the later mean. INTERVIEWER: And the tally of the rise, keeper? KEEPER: 0.05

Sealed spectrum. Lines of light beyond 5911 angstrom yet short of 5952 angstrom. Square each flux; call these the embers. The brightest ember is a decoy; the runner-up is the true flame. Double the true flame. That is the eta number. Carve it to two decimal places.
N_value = 2.52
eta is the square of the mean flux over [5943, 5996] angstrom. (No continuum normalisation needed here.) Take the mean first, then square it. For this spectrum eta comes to 1.25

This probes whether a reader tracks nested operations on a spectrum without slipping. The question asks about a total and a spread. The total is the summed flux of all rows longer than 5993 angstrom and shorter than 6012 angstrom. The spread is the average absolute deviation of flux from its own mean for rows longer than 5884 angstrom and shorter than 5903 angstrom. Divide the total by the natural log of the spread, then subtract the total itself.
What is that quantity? -10.9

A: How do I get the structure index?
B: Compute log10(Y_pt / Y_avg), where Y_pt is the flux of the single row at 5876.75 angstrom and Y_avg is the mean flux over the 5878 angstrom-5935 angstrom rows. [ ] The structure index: 0.050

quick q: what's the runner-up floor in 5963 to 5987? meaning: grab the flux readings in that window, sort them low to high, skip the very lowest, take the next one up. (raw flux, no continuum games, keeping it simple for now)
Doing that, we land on 1.097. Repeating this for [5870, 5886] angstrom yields 1.034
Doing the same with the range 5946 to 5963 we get 1.115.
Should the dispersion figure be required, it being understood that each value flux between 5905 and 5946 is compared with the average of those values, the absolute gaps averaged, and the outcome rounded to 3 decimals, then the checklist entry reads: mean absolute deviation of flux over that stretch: 0.026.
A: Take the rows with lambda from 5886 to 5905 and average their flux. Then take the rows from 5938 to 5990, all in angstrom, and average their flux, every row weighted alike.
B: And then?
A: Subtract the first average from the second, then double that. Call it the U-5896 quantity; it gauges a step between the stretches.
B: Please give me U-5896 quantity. 0.54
